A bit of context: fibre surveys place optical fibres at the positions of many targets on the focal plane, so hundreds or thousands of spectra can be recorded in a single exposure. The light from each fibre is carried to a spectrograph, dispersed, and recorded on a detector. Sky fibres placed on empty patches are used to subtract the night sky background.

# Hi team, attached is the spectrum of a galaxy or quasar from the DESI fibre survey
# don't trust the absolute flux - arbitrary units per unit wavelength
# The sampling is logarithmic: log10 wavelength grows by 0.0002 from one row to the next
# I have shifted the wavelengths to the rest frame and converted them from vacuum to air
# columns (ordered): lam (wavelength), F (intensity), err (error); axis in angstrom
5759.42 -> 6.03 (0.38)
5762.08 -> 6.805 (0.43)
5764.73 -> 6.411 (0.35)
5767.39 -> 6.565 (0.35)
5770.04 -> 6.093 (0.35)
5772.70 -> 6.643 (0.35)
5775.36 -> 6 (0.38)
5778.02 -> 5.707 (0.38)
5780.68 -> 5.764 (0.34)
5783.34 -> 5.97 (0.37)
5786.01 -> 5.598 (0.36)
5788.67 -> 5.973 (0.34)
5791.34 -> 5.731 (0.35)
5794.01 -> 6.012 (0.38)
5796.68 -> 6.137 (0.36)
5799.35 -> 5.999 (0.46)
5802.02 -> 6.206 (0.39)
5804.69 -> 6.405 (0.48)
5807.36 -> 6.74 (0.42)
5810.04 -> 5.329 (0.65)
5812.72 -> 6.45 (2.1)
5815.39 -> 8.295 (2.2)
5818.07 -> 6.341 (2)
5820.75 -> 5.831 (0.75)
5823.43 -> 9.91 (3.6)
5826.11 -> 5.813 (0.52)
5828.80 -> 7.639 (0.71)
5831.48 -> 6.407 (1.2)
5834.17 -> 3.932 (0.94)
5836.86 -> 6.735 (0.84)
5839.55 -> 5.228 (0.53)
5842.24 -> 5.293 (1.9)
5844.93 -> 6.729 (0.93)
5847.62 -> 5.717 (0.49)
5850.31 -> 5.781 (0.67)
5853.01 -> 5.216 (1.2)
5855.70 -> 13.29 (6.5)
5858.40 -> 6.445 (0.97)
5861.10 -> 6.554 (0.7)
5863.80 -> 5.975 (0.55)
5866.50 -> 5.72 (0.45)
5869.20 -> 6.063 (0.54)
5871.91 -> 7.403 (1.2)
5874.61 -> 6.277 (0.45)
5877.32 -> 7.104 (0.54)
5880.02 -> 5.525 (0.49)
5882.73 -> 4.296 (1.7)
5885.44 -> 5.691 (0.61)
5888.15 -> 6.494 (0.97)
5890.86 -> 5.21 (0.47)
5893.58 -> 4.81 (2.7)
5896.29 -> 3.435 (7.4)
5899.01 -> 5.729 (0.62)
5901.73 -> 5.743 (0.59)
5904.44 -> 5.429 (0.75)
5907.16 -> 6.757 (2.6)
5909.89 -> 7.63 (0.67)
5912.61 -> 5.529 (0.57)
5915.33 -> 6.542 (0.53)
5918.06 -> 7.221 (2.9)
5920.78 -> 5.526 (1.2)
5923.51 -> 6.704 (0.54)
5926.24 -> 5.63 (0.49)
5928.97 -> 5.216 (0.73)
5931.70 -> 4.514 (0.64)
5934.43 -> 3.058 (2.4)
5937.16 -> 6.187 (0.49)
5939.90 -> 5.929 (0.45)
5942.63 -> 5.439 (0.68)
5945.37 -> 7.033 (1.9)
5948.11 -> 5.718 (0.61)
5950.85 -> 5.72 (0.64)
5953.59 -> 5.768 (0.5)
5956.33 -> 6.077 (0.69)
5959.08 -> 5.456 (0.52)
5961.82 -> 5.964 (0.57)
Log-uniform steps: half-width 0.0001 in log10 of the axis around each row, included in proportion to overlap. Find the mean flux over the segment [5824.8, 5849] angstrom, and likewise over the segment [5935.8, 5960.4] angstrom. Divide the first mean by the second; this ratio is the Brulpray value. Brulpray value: 1.00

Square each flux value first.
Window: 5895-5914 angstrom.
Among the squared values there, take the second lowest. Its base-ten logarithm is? 1.47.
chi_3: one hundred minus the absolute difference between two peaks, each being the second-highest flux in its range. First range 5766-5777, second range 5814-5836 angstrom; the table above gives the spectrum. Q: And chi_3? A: 98.3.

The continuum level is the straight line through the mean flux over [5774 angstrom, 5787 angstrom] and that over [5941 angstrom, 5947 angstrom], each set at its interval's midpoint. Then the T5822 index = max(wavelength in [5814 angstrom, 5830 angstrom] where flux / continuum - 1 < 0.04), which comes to 5826.11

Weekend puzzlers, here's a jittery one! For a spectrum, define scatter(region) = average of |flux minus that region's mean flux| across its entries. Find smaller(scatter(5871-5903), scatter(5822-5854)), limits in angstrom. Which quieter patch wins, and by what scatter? 0.82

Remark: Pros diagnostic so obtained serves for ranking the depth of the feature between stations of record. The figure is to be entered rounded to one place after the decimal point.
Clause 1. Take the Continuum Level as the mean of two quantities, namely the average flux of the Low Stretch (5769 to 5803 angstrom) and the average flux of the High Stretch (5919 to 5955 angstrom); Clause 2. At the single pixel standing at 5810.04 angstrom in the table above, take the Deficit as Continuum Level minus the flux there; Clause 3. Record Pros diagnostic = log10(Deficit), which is -0.3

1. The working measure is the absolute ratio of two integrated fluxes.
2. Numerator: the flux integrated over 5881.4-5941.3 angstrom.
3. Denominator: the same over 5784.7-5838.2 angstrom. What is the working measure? 1.0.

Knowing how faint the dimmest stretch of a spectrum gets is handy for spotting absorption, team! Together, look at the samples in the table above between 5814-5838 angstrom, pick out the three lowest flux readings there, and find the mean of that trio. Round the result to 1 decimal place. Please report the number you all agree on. 5.2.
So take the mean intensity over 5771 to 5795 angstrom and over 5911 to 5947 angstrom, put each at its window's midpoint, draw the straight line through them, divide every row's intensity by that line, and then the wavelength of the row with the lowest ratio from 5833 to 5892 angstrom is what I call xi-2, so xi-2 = 5834.17 angstrom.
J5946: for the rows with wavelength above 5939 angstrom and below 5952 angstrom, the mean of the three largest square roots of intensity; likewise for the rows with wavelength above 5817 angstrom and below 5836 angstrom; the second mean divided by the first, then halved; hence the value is 0.56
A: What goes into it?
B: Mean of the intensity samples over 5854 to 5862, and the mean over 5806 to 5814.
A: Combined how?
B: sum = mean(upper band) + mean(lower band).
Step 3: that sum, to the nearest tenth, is 14.9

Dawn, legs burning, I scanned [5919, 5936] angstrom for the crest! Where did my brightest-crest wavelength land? 5923.51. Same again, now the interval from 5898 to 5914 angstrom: 5909.89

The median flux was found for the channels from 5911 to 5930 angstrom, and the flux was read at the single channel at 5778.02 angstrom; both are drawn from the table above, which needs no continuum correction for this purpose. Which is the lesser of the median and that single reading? 5.6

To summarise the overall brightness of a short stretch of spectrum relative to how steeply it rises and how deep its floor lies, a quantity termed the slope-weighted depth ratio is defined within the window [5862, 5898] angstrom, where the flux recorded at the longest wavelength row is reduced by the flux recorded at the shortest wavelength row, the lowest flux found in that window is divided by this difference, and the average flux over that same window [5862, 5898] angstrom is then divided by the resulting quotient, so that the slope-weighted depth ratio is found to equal -4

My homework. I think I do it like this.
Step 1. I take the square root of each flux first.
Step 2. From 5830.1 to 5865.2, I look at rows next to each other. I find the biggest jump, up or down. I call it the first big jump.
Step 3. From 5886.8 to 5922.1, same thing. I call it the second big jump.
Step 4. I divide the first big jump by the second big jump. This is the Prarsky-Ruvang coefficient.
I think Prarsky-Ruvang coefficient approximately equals 2.5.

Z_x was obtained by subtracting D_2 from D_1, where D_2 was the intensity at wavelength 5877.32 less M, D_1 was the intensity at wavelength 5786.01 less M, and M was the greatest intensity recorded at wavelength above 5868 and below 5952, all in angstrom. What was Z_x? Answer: -1.5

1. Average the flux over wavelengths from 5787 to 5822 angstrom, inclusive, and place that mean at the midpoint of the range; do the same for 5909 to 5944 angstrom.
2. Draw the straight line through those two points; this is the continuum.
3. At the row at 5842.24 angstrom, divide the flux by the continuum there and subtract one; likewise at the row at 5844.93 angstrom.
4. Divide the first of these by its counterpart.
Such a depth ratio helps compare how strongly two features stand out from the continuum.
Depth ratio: -1.3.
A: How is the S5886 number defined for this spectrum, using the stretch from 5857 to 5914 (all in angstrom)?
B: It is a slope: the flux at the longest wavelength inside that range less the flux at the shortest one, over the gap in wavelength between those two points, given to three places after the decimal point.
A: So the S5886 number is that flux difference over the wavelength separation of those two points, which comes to -0.017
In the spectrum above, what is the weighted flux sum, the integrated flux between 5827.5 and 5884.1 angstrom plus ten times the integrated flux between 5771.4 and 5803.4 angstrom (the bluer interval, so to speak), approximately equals 2272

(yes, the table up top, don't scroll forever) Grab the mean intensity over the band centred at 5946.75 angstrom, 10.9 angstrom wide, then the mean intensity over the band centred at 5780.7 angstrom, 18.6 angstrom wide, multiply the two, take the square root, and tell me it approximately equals 5.96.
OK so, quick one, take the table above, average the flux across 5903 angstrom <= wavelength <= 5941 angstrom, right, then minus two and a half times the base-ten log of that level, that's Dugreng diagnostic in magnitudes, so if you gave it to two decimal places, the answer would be -1.92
